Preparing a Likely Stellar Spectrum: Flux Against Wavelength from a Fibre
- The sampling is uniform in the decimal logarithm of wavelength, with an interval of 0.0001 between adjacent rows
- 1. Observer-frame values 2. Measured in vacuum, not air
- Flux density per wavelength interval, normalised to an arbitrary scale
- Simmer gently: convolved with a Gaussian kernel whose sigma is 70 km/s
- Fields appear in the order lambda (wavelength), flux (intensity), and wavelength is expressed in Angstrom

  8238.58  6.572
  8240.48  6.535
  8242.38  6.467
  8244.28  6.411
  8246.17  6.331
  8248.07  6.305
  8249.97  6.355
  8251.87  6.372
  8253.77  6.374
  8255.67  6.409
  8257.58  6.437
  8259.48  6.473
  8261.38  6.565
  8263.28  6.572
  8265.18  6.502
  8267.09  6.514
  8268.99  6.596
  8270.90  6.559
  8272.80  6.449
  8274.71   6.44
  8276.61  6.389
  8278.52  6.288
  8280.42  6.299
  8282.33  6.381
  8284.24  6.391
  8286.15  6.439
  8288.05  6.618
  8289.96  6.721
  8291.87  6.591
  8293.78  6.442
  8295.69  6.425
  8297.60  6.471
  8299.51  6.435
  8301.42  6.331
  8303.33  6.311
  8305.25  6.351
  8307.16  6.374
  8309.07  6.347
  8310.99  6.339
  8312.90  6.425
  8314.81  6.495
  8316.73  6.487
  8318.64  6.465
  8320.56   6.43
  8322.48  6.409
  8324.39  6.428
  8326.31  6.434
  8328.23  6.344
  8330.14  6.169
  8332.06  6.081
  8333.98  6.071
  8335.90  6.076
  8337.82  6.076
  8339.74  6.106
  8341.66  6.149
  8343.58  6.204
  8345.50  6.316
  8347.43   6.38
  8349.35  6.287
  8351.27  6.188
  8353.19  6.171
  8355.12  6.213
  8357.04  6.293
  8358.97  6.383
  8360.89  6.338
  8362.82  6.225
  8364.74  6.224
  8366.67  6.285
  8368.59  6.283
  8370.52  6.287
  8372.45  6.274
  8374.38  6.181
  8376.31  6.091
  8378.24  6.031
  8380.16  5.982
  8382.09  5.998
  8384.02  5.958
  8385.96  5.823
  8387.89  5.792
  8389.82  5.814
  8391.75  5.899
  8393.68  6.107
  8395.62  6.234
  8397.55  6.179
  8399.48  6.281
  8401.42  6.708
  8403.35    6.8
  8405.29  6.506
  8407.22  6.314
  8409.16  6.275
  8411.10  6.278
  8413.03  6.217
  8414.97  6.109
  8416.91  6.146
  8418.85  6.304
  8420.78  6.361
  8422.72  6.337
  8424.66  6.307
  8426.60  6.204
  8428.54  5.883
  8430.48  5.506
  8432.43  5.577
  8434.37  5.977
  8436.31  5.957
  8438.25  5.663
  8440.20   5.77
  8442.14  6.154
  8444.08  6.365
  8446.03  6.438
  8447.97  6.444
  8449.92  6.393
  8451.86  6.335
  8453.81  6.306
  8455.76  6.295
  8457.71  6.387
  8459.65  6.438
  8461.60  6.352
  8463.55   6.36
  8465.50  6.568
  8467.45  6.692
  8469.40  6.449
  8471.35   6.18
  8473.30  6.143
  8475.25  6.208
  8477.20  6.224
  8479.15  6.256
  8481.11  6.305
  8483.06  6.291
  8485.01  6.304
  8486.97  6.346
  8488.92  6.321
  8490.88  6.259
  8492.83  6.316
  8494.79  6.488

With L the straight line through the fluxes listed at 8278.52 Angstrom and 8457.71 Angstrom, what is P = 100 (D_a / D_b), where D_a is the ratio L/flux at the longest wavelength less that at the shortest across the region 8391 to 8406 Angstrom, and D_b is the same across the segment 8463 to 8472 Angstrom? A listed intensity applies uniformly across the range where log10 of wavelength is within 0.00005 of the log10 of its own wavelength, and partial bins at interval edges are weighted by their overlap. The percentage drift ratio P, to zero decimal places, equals -331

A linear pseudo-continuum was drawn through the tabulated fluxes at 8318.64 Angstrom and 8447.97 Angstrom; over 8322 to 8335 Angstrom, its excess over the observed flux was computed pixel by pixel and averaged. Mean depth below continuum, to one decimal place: 0.2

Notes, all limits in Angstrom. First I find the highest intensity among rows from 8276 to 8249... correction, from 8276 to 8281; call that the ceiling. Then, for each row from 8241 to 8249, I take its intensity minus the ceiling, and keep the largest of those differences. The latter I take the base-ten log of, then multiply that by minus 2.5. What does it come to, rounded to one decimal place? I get 2.8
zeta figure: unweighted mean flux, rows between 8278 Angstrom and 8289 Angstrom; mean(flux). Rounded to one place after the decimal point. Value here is 6.4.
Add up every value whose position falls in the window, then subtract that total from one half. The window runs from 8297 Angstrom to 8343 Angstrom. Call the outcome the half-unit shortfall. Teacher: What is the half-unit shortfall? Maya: -151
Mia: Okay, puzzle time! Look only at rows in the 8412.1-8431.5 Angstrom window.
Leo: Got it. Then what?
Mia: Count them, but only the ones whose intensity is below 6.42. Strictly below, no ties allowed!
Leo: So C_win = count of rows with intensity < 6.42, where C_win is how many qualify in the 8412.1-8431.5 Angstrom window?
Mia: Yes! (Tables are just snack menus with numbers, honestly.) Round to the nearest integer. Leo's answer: 10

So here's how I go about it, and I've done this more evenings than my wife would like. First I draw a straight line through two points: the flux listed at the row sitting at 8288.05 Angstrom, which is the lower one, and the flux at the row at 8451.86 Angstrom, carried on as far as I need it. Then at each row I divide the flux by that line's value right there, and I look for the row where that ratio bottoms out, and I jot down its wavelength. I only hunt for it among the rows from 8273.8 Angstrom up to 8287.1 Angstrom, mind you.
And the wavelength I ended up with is 8278.52 Angstrom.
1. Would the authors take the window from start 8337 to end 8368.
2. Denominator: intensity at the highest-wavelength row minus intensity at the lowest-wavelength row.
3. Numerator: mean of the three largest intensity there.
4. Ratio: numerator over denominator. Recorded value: 30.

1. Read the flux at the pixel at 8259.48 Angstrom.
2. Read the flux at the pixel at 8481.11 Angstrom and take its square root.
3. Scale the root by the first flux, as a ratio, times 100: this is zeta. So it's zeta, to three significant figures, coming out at 38.8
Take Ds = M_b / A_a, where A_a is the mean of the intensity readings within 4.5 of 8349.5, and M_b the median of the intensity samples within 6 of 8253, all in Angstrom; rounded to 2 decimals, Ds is 1.02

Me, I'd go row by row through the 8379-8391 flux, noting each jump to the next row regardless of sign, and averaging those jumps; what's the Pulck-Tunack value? 0.049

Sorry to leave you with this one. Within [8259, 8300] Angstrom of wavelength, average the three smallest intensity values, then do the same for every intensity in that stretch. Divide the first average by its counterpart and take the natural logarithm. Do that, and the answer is -0.02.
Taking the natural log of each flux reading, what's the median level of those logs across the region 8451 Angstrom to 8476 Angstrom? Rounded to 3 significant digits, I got 1.85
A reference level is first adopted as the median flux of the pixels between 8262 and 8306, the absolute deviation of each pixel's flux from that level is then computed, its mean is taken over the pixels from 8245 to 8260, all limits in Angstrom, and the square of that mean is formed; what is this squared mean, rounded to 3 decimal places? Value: 0.004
